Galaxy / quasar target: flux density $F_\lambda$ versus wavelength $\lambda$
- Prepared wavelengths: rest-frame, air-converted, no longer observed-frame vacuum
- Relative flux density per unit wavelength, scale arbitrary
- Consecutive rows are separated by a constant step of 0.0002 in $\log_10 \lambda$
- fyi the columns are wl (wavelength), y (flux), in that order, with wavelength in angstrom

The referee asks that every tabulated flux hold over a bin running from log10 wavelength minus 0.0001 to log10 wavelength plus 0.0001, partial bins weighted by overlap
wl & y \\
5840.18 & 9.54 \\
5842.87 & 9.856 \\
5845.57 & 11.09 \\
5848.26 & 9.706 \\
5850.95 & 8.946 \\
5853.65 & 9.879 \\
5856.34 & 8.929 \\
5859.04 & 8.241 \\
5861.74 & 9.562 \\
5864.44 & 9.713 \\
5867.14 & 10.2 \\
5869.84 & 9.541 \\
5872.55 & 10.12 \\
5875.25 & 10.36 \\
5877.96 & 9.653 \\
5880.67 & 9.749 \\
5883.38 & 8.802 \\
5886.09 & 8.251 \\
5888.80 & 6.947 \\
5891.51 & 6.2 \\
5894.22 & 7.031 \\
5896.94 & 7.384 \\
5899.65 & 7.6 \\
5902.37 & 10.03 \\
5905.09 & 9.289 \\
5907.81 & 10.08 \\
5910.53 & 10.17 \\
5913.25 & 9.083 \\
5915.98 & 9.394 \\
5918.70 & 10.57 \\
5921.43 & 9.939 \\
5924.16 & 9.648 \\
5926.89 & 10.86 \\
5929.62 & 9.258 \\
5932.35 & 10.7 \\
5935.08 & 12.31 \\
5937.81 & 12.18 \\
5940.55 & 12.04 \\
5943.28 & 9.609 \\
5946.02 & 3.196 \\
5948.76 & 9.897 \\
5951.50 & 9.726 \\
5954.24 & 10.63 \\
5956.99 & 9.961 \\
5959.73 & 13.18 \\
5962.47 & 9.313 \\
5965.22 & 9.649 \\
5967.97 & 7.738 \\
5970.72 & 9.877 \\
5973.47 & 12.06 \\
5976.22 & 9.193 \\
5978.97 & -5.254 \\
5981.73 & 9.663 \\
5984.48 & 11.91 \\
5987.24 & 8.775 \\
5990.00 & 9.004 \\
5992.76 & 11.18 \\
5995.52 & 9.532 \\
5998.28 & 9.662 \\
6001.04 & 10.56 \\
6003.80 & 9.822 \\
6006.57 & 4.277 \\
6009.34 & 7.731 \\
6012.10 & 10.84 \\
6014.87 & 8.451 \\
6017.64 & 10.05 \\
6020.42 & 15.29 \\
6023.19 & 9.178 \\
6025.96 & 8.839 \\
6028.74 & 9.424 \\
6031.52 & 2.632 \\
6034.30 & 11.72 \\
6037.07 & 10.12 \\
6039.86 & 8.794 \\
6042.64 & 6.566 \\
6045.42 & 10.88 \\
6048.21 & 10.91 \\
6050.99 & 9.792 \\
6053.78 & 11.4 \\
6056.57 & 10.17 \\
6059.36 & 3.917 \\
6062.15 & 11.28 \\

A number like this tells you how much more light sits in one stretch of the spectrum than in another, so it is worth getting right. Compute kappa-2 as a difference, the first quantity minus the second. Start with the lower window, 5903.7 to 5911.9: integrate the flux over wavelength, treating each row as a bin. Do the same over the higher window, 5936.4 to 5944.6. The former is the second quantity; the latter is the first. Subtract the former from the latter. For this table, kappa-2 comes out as 12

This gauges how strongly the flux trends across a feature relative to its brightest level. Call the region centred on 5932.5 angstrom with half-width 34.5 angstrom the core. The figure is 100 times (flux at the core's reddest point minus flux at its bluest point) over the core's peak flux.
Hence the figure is 16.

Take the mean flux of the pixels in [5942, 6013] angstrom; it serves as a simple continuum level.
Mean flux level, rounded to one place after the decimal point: 8.9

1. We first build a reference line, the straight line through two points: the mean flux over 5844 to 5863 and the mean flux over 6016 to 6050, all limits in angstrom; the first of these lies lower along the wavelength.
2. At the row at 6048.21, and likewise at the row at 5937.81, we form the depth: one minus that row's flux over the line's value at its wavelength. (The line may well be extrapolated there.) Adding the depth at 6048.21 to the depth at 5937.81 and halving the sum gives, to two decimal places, -0.21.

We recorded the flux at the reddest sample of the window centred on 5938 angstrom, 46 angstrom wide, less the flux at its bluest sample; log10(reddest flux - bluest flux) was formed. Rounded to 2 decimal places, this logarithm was 0.58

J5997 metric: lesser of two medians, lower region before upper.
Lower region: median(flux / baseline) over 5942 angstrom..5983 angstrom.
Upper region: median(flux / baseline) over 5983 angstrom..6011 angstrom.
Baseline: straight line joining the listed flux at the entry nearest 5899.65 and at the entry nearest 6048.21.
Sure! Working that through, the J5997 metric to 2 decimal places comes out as 0.98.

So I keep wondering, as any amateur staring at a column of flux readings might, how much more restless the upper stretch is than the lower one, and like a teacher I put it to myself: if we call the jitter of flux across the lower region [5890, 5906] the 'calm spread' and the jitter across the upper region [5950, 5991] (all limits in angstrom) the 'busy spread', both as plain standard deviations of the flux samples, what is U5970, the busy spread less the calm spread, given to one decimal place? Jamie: 2.7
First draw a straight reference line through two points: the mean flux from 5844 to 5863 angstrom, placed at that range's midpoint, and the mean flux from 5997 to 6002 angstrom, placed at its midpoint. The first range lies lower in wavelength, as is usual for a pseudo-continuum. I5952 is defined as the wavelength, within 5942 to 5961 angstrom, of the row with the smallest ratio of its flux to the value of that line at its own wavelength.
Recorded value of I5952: 5946.02 angstrom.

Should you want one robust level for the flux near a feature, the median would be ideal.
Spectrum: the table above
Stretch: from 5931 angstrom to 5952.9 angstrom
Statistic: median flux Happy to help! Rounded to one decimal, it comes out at 10.3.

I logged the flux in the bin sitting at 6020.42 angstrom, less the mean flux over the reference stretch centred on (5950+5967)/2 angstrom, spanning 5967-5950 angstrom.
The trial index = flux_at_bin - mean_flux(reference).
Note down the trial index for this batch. 4.9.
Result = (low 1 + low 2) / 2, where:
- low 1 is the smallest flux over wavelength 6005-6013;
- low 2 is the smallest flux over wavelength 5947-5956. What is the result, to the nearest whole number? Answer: 7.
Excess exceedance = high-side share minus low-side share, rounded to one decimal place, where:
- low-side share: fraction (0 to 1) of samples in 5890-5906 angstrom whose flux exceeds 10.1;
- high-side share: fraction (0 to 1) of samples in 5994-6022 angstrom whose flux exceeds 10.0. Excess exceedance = 0.4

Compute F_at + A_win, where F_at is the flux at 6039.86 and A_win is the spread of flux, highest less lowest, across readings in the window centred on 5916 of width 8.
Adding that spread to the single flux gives 10.3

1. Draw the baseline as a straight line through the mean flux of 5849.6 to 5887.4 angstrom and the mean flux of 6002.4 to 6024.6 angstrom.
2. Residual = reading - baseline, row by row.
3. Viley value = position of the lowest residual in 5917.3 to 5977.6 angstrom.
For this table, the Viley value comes 5946.02 angstrom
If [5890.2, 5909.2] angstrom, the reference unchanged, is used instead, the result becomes 5891.51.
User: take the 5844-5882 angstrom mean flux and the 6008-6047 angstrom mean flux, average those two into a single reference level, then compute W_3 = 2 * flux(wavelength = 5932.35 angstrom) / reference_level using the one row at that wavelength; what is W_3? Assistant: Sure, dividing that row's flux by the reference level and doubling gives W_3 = 2.25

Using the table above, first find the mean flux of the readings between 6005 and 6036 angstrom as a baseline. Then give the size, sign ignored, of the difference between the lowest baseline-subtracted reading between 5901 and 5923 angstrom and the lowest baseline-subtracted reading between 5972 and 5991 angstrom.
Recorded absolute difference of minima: 14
